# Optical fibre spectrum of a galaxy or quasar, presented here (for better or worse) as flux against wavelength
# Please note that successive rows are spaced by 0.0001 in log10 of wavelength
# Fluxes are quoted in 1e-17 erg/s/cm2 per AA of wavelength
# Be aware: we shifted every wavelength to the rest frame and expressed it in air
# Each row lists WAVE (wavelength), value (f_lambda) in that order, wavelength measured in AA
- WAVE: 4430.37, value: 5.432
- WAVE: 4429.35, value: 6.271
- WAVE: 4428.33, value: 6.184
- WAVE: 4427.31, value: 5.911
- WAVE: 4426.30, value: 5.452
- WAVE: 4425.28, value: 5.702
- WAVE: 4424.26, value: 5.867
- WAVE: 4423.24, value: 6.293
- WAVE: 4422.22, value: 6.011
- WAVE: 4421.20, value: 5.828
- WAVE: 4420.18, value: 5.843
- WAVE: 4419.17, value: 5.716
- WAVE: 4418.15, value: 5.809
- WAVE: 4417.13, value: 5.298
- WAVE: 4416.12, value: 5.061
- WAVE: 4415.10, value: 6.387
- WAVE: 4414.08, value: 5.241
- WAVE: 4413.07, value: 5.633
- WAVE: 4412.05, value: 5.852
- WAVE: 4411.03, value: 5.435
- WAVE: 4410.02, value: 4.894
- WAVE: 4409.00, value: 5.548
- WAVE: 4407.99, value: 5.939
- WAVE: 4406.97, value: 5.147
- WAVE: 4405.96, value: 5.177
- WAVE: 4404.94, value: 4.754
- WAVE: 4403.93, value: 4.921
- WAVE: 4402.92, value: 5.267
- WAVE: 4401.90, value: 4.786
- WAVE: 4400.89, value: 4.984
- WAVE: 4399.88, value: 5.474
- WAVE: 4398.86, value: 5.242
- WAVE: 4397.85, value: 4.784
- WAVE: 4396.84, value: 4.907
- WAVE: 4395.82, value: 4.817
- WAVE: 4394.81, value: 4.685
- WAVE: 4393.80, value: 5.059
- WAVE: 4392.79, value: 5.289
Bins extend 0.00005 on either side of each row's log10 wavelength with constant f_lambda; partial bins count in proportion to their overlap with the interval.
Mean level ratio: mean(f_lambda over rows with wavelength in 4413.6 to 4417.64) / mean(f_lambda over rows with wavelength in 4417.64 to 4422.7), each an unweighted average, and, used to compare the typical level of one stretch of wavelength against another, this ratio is 0.94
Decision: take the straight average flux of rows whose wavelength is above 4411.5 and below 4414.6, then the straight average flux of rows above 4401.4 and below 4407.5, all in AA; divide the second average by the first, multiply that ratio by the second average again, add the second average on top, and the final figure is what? 9.5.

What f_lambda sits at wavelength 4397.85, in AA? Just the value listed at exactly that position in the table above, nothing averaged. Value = 4.784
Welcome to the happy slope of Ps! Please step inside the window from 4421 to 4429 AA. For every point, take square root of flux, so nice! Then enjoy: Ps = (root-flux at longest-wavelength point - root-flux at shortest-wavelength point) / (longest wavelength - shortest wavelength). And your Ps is 0.010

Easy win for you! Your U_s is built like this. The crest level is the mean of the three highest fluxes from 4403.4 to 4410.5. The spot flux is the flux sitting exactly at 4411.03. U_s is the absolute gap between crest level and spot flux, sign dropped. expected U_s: 0.1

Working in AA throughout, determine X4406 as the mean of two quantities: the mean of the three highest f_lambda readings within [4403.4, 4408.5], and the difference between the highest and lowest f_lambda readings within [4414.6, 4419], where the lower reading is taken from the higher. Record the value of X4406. 3.4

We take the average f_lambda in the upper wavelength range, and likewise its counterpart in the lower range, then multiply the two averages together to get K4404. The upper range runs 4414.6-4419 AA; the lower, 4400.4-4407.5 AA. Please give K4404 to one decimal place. 28.2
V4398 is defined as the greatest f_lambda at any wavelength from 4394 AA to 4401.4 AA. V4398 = 5.474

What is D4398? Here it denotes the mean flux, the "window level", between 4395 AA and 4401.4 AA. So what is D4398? 5.0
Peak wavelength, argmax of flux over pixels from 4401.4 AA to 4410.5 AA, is 4407.99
